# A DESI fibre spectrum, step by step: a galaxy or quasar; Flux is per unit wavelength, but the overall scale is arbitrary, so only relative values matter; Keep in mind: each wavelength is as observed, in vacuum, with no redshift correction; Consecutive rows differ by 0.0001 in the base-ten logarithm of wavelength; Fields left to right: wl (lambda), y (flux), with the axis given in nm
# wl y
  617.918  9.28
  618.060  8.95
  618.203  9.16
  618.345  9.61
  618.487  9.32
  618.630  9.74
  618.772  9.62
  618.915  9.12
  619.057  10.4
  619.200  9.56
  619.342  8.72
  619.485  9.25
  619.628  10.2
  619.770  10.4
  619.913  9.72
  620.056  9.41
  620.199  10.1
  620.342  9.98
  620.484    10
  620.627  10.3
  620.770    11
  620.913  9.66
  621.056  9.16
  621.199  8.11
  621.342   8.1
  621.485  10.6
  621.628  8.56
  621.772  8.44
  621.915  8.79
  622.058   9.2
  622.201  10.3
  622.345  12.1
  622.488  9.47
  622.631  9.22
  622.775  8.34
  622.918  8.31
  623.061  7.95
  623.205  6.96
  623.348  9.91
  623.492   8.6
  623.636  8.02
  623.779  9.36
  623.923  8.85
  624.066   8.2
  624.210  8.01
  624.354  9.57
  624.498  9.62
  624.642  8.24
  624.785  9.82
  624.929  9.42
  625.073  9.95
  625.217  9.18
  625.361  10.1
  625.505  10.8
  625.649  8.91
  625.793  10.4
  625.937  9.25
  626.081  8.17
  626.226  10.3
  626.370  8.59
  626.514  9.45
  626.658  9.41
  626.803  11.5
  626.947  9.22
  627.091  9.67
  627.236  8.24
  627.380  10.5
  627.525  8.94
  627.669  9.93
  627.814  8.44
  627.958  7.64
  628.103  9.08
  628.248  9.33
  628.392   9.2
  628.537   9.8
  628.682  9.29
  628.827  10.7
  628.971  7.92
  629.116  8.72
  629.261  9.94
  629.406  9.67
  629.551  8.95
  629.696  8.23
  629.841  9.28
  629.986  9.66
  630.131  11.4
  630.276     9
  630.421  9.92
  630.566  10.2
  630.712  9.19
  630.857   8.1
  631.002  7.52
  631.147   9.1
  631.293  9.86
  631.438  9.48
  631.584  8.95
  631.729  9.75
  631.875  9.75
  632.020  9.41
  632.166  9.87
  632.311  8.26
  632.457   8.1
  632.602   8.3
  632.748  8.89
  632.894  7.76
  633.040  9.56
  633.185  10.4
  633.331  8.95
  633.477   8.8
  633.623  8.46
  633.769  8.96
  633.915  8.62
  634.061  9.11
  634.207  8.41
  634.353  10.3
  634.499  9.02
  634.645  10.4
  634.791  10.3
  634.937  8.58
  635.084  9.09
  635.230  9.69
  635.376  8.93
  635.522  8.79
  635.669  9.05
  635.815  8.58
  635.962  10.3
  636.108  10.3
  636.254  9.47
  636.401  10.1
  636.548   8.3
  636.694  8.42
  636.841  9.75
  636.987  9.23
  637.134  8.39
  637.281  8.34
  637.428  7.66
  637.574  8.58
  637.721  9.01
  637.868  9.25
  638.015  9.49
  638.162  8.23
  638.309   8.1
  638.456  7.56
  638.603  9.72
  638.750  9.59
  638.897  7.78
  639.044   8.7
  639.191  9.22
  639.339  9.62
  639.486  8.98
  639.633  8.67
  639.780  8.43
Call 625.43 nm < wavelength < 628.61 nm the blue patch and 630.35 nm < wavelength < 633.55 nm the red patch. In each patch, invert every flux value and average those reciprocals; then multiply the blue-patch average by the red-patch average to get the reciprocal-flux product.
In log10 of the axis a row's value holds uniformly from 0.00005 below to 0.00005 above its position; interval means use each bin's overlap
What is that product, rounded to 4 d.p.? 0.0119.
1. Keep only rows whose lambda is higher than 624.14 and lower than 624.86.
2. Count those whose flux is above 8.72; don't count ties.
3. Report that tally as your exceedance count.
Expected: 3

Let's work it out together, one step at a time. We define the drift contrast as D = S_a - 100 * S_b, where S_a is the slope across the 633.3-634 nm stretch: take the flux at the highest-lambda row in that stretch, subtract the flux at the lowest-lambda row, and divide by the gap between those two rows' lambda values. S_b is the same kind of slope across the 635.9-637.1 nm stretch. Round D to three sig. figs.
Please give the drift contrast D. 104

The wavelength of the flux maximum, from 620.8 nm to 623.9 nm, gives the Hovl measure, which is 622.345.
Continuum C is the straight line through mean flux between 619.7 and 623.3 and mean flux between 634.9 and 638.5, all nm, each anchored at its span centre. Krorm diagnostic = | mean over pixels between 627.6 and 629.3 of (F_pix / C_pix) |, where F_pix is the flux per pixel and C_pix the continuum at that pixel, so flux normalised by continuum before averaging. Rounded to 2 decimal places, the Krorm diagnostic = 1.00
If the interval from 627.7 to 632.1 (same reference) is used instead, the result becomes 1.01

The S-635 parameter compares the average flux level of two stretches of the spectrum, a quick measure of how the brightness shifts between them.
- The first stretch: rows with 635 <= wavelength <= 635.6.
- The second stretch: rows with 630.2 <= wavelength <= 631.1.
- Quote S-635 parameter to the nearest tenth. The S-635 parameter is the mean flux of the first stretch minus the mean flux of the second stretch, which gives 0.1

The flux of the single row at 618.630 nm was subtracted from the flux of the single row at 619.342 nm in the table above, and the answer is -1.0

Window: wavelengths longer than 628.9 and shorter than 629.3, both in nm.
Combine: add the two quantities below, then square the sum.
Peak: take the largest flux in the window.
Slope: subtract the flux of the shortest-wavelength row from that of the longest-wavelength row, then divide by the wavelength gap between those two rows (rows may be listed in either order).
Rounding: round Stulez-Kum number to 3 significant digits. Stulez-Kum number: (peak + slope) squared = 286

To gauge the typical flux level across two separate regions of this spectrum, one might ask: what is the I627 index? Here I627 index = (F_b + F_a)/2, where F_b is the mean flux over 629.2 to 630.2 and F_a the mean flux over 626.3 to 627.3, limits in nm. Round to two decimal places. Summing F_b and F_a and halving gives 9.52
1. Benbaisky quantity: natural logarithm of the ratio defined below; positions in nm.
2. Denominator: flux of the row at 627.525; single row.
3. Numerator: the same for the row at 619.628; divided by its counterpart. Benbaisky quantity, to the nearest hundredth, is 0.13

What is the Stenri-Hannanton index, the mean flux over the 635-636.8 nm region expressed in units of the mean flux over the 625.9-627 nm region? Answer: 0.975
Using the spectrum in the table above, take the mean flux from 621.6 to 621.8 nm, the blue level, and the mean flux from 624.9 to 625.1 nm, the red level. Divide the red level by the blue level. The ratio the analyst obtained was 1.14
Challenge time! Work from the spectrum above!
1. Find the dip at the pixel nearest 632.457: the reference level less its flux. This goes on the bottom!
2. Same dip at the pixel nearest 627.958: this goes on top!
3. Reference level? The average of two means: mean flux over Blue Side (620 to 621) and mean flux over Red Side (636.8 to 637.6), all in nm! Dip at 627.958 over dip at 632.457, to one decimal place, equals 1.4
